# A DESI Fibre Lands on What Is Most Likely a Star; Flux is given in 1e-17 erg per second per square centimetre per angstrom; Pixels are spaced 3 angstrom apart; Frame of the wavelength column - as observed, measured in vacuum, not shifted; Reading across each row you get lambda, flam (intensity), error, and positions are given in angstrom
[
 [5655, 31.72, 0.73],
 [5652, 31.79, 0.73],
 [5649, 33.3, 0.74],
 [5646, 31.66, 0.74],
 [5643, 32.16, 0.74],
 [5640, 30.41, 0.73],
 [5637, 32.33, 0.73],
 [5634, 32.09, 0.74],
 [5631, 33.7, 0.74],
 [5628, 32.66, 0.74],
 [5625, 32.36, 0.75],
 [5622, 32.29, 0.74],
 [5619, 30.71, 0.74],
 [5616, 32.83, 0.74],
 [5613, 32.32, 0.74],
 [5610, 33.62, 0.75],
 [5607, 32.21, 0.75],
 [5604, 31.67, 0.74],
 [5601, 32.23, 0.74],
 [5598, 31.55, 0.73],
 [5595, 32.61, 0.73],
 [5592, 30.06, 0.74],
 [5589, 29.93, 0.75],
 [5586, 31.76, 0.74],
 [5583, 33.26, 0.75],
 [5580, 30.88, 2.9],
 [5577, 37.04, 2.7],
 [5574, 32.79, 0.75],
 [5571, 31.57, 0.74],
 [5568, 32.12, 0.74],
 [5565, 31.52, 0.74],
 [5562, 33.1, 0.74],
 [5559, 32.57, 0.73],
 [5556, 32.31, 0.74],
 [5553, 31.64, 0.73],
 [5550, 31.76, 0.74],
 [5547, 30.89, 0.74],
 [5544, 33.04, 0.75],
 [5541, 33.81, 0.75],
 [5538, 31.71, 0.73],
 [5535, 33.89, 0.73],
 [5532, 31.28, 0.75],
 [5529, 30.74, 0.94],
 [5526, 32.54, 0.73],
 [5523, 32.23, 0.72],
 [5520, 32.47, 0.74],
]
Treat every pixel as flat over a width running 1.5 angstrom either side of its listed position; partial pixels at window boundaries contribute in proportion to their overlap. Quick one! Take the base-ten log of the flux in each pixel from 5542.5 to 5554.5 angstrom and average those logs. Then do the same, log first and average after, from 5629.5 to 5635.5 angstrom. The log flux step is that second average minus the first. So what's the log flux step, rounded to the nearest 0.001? 0.014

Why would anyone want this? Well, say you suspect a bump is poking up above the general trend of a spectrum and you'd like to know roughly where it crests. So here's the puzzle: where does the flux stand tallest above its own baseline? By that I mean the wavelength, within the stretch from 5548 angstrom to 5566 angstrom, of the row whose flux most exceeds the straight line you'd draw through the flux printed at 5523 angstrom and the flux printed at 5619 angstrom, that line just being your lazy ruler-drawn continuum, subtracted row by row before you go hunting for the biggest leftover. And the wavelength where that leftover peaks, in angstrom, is 5562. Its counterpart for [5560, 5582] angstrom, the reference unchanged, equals 5577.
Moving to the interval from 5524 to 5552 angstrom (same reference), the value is 5541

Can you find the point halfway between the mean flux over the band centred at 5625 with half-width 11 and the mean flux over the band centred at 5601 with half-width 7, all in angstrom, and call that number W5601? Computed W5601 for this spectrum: 32.2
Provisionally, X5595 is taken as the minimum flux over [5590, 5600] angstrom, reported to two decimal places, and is 30.06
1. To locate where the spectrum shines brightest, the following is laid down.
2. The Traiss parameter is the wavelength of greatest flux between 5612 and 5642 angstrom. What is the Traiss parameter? 5631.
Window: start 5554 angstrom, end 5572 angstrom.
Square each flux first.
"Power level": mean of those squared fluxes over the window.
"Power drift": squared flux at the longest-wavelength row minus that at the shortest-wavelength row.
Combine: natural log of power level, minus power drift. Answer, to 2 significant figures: 54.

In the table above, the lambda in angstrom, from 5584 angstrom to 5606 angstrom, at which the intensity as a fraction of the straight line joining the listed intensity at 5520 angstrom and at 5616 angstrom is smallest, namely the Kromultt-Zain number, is 5589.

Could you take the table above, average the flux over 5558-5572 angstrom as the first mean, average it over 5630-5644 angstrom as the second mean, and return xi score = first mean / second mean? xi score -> 1.00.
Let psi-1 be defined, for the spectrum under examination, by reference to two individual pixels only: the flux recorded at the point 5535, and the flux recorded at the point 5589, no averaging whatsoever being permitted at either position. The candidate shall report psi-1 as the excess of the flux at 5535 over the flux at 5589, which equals 4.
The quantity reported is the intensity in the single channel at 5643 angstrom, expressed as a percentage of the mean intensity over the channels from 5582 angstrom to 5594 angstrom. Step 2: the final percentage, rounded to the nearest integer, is 103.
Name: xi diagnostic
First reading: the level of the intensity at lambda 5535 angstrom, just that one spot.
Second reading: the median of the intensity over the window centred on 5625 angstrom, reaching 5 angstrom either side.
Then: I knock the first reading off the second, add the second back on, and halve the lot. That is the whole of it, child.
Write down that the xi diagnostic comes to 15.4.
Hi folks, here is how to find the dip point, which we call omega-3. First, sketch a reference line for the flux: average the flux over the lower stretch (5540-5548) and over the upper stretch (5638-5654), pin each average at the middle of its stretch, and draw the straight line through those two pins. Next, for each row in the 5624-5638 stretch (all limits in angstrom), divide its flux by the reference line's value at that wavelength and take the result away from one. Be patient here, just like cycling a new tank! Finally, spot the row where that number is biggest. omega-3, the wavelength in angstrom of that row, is 5634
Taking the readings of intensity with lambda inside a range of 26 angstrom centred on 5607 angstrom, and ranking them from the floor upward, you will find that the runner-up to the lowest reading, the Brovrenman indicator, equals 31.55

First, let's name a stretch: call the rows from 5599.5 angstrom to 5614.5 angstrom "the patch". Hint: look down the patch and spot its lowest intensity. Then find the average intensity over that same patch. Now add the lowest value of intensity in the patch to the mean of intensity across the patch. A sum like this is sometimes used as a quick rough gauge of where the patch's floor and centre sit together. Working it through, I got 64.1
